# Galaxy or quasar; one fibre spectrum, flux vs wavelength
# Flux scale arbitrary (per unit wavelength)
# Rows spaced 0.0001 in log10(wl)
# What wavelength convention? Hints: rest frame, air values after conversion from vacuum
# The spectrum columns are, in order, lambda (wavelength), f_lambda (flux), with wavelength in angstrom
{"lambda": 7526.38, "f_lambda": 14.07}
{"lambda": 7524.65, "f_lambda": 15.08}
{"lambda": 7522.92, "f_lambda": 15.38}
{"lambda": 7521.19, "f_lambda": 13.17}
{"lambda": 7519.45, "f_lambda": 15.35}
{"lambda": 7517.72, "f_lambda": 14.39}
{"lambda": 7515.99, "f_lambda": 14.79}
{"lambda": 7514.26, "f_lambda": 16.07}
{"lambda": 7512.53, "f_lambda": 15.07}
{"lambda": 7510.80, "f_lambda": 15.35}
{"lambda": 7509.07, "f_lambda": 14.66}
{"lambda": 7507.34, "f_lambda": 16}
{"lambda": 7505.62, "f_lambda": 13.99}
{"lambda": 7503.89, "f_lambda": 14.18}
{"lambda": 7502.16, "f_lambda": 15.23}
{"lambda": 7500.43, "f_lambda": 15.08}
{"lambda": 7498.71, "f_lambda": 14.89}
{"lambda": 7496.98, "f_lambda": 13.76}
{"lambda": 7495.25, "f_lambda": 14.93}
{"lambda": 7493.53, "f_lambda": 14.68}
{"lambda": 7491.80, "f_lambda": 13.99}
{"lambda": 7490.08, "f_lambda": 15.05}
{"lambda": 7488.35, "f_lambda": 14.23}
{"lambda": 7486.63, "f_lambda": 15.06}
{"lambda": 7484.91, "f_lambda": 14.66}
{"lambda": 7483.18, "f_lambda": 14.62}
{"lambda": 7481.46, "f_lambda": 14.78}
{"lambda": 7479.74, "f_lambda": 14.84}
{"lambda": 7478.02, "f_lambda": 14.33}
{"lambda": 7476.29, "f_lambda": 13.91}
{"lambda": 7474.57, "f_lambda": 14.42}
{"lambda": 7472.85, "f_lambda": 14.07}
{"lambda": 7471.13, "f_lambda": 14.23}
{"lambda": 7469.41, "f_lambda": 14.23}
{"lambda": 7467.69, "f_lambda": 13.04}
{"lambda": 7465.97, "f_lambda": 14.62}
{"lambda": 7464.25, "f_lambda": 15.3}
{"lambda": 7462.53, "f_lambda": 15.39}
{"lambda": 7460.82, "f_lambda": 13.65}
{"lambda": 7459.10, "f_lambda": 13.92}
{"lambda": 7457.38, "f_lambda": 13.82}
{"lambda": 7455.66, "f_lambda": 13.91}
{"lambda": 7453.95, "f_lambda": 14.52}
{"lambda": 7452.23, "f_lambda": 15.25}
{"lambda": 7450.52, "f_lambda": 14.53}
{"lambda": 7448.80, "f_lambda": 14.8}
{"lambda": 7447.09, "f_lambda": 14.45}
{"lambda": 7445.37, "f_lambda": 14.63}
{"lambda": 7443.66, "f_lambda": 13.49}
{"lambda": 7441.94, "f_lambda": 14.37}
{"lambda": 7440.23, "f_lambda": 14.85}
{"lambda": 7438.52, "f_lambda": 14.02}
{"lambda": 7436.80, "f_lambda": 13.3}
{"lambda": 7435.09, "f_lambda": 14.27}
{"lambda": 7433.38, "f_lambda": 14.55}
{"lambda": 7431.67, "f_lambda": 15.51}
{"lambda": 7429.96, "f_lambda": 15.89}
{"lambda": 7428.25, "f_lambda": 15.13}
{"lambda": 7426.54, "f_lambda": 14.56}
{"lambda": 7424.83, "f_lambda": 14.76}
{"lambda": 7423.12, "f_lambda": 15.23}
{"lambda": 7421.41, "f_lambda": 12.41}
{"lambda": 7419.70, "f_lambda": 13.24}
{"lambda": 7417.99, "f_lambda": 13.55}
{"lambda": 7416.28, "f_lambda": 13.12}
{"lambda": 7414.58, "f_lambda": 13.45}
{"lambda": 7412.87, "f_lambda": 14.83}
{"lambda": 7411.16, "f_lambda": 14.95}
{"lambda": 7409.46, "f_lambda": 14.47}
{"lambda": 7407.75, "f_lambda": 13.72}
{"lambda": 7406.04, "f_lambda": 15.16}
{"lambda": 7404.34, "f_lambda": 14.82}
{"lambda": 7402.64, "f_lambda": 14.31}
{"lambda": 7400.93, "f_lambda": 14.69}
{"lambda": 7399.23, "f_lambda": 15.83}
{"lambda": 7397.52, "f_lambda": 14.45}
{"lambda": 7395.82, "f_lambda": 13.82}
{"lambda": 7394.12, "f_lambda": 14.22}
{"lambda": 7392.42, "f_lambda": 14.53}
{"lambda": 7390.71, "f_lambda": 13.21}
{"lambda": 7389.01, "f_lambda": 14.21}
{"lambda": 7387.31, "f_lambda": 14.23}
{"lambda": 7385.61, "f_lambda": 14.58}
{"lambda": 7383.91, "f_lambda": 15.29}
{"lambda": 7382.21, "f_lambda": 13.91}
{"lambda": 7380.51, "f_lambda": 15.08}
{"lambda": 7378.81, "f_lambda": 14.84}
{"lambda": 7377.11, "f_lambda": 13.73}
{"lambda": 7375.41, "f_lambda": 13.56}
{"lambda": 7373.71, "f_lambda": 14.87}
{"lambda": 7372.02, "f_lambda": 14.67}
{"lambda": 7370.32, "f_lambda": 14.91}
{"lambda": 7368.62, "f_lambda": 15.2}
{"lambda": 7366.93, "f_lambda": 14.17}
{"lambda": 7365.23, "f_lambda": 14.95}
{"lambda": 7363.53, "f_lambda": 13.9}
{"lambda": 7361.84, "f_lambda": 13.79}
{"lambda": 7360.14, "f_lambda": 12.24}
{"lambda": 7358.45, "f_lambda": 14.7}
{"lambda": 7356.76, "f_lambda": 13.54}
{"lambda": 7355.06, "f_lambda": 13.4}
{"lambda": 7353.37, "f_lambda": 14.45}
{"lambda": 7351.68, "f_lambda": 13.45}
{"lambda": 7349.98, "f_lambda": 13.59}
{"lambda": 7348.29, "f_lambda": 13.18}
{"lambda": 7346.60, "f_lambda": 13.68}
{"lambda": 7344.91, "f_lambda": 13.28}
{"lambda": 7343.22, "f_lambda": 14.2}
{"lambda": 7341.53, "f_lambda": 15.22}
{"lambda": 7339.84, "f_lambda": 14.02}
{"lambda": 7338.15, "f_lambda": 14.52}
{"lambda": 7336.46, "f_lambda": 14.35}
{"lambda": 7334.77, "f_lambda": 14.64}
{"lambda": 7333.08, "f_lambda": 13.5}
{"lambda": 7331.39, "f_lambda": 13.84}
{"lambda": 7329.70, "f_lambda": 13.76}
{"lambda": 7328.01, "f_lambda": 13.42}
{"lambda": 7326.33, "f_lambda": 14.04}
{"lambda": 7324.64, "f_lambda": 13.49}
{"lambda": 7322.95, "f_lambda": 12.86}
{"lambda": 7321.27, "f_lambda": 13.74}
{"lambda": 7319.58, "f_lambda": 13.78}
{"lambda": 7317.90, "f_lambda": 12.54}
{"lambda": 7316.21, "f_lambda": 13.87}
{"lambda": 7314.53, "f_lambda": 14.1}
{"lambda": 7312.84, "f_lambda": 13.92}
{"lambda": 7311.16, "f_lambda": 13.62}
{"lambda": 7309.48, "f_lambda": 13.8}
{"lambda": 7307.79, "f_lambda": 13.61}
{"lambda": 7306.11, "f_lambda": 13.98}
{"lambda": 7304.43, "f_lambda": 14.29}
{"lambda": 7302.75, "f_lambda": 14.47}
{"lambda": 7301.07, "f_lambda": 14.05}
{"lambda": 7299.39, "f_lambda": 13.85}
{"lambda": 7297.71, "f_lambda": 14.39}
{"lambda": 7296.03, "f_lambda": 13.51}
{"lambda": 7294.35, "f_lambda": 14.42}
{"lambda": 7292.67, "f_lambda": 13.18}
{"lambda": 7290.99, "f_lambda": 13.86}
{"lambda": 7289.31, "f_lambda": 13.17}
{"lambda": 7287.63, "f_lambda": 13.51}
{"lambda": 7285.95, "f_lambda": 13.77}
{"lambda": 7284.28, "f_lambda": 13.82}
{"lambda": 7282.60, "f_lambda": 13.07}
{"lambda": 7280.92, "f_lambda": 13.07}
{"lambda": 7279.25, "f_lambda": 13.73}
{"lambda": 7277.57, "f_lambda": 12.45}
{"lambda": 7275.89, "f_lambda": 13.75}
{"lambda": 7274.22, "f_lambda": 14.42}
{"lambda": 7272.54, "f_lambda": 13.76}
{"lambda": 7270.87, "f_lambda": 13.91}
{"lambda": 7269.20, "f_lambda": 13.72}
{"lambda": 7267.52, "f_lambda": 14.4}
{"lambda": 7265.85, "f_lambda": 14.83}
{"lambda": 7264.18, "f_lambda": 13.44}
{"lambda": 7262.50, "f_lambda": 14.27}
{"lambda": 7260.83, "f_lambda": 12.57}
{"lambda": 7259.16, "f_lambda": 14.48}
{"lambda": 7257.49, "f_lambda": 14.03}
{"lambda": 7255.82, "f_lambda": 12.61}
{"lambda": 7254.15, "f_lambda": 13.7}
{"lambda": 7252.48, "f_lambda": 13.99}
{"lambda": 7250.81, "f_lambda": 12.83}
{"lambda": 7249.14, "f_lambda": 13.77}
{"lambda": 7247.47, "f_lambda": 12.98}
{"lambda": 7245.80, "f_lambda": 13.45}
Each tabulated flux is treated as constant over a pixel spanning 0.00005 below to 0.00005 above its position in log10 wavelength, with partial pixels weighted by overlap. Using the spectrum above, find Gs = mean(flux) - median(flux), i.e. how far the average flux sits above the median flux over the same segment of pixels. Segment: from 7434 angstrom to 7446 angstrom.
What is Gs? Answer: -0.14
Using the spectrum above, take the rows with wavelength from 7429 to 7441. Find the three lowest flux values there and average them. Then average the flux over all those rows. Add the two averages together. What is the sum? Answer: 28.5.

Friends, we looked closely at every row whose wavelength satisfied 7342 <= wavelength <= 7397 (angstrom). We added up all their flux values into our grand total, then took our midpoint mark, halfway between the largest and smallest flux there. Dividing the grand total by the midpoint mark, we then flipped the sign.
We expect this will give -33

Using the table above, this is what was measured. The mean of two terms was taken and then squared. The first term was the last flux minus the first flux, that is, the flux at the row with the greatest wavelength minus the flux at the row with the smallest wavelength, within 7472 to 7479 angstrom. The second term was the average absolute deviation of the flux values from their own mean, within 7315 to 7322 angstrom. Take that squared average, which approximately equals 0.13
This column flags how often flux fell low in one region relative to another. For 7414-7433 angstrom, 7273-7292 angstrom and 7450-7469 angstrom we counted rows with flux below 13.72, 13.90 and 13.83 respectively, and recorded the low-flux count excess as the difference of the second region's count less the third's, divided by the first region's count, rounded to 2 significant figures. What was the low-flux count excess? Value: 1.4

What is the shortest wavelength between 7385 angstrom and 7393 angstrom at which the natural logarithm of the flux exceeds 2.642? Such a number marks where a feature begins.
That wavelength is 7385.61 angstrom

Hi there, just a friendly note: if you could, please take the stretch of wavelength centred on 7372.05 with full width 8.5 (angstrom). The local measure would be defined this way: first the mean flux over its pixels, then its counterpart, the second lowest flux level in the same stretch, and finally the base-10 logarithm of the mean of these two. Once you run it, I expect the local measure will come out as 1.166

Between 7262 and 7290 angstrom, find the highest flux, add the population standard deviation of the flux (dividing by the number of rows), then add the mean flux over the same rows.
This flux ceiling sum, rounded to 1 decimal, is 29.1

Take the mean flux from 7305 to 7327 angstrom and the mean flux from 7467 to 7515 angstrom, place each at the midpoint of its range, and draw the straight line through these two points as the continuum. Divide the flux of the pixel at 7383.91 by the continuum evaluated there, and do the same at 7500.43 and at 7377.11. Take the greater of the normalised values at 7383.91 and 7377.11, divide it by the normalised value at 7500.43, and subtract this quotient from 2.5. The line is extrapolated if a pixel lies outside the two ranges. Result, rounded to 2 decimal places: 1.44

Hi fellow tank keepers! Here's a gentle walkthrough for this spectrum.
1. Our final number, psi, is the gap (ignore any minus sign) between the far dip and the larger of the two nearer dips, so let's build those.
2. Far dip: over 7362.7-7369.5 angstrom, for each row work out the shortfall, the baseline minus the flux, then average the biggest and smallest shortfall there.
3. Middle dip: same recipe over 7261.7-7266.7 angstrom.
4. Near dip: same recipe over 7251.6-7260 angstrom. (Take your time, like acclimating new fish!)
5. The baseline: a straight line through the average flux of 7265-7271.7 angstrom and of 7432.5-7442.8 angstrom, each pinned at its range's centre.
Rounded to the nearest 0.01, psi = 1.00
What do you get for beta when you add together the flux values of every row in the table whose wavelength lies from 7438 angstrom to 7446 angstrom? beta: 71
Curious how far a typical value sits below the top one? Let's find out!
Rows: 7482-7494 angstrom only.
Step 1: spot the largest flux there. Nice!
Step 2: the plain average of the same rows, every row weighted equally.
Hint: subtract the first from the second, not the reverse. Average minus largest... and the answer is -0.45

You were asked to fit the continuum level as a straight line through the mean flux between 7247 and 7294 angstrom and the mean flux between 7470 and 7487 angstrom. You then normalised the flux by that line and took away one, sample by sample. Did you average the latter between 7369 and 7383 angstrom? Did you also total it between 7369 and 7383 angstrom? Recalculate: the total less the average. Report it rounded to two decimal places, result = 0.19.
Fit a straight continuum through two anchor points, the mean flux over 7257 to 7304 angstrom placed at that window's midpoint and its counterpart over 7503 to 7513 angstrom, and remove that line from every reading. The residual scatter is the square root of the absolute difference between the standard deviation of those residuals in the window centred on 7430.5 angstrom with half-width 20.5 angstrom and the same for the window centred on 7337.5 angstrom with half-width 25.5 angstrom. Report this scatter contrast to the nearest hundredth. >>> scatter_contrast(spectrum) 0.45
